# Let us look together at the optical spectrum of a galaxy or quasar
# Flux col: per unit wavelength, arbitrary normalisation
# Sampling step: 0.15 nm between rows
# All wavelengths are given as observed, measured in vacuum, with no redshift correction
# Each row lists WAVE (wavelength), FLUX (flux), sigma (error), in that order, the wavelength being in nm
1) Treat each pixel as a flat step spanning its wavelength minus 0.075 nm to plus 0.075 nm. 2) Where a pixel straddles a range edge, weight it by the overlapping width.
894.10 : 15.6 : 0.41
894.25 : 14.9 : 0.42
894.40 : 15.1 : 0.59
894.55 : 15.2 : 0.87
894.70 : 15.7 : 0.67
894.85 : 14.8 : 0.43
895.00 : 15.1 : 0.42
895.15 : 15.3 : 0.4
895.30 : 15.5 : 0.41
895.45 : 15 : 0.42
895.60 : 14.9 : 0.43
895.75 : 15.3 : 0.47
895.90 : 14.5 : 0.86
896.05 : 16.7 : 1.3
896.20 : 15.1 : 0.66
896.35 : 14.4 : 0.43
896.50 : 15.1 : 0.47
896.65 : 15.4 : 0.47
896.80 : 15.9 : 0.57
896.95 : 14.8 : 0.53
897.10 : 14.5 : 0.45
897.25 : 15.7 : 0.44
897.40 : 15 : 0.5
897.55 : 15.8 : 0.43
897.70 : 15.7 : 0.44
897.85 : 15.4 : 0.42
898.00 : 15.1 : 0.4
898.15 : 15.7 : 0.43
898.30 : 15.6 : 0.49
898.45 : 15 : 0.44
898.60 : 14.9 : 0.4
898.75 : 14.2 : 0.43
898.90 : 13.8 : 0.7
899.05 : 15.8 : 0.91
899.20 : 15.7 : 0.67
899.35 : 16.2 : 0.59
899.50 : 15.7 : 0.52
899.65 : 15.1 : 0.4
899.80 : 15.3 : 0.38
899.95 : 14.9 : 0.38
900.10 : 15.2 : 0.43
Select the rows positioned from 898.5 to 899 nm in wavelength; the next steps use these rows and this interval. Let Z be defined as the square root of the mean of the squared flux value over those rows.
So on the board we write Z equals 14.3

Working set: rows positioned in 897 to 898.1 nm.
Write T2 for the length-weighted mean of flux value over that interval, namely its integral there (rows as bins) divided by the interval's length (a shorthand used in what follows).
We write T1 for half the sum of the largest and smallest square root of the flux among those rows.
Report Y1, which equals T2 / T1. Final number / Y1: 3.93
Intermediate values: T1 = 3.89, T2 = 15.3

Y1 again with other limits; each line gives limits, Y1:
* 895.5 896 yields 3.89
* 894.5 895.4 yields 3.91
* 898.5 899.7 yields 3.92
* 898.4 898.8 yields 3.85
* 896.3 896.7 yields 3.88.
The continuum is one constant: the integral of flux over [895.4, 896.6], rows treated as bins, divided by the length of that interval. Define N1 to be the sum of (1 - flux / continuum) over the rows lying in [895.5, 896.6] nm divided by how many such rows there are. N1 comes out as -0.001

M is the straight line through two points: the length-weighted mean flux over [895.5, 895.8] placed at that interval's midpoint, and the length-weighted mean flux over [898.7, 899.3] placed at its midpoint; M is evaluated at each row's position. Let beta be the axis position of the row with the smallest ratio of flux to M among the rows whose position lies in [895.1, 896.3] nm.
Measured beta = 895.90 nm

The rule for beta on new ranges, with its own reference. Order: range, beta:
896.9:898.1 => 897.10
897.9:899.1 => 898.90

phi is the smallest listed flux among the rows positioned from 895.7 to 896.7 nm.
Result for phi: 14.4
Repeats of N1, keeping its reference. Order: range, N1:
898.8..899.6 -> -0.020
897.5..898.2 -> -0.027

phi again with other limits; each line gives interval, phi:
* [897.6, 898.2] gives 15.1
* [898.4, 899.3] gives 13.8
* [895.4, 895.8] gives 14.9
